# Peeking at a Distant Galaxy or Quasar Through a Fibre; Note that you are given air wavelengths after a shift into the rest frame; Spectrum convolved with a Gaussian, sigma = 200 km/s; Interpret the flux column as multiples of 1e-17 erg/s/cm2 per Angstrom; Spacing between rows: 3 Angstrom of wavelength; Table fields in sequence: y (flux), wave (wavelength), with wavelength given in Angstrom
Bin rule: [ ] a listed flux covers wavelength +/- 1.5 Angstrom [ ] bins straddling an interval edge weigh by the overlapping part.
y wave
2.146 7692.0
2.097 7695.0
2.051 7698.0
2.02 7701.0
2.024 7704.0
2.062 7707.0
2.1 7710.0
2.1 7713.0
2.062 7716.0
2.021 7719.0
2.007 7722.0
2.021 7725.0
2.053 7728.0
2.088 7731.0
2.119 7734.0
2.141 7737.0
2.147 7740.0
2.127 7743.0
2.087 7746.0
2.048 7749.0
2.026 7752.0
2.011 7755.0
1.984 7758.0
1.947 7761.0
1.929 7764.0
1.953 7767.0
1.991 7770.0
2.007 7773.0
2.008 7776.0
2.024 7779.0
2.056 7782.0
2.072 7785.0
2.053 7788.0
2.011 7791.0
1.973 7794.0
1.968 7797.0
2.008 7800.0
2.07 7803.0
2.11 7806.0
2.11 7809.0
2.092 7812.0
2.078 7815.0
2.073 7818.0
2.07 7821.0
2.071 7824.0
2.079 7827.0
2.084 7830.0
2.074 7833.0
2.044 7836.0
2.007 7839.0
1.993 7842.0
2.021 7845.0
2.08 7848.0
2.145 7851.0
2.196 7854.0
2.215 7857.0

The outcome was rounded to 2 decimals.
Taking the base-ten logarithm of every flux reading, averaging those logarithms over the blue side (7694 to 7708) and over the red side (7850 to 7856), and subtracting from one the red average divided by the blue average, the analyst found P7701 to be -0.08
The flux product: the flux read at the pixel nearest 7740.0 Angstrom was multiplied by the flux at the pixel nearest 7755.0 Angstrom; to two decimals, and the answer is 4.32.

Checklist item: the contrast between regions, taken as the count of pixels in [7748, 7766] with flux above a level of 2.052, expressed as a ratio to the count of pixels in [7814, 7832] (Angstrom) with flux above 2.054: 0.0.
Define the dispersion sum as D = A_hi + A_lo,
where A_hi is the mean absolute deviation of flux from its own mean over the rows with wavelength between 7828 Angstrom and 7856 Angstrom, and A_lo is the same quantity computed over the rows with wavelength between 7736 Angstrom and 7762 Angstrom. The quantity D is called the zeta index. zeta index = 0.11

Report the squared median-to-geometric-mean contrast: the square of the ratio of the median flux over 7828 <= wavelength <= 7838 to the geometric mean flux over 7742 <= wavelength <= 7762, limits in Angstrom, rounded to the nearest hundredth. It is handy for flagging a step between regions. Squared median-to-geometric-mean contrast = 1.04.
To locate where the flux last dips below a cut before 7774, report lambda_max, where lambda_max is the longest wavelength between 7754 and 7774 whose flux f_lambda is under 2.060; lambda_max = 7773.0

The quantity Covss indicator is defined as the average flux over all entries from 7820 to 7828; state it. 2.07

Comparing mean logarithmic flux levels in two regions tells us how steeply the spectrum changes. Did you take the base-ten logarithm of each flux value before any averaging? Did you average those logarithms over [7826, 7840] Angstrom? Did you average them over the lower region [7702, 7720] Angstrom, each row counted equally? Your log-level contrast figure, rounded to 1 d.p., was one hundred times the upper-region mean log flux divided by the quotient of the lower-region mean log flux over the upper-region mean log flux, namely 31.3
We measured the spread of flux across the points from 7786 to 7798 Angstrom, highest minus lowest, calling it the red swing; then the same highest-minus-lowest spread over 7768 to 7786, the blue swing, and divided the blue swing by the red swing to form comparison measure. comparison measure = 1.0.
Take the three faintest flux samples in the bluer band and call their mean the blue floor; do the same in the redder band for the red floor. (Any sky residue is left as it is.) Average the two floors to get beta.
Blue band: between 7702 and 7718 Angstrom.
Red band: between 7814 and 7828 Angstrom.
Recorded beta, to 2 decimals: 2.06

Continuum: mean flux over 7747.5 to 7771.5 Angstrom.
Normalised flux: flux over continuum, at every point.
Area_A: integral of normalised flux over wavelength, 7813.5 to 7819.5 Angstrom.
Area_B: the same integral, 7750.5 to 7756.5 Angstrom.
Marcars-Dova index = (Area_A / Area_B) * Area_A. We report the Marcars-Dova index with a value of 6.4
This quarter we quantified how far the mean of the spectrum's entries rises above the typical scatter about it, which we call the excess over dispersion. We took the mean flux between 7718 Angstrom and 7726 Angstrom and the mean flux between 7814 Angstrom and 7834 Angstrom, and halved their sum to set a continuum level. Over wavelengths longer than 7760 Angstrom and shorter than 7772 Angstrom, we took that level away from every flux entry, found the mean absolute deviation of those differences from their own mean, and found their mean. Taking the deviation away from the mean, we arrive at -0.11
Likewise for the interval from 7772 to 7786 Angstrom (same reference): -0.04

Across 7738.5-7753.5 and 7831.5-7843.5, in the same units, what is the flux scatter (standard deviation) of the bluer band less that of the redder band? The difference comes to 0.014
